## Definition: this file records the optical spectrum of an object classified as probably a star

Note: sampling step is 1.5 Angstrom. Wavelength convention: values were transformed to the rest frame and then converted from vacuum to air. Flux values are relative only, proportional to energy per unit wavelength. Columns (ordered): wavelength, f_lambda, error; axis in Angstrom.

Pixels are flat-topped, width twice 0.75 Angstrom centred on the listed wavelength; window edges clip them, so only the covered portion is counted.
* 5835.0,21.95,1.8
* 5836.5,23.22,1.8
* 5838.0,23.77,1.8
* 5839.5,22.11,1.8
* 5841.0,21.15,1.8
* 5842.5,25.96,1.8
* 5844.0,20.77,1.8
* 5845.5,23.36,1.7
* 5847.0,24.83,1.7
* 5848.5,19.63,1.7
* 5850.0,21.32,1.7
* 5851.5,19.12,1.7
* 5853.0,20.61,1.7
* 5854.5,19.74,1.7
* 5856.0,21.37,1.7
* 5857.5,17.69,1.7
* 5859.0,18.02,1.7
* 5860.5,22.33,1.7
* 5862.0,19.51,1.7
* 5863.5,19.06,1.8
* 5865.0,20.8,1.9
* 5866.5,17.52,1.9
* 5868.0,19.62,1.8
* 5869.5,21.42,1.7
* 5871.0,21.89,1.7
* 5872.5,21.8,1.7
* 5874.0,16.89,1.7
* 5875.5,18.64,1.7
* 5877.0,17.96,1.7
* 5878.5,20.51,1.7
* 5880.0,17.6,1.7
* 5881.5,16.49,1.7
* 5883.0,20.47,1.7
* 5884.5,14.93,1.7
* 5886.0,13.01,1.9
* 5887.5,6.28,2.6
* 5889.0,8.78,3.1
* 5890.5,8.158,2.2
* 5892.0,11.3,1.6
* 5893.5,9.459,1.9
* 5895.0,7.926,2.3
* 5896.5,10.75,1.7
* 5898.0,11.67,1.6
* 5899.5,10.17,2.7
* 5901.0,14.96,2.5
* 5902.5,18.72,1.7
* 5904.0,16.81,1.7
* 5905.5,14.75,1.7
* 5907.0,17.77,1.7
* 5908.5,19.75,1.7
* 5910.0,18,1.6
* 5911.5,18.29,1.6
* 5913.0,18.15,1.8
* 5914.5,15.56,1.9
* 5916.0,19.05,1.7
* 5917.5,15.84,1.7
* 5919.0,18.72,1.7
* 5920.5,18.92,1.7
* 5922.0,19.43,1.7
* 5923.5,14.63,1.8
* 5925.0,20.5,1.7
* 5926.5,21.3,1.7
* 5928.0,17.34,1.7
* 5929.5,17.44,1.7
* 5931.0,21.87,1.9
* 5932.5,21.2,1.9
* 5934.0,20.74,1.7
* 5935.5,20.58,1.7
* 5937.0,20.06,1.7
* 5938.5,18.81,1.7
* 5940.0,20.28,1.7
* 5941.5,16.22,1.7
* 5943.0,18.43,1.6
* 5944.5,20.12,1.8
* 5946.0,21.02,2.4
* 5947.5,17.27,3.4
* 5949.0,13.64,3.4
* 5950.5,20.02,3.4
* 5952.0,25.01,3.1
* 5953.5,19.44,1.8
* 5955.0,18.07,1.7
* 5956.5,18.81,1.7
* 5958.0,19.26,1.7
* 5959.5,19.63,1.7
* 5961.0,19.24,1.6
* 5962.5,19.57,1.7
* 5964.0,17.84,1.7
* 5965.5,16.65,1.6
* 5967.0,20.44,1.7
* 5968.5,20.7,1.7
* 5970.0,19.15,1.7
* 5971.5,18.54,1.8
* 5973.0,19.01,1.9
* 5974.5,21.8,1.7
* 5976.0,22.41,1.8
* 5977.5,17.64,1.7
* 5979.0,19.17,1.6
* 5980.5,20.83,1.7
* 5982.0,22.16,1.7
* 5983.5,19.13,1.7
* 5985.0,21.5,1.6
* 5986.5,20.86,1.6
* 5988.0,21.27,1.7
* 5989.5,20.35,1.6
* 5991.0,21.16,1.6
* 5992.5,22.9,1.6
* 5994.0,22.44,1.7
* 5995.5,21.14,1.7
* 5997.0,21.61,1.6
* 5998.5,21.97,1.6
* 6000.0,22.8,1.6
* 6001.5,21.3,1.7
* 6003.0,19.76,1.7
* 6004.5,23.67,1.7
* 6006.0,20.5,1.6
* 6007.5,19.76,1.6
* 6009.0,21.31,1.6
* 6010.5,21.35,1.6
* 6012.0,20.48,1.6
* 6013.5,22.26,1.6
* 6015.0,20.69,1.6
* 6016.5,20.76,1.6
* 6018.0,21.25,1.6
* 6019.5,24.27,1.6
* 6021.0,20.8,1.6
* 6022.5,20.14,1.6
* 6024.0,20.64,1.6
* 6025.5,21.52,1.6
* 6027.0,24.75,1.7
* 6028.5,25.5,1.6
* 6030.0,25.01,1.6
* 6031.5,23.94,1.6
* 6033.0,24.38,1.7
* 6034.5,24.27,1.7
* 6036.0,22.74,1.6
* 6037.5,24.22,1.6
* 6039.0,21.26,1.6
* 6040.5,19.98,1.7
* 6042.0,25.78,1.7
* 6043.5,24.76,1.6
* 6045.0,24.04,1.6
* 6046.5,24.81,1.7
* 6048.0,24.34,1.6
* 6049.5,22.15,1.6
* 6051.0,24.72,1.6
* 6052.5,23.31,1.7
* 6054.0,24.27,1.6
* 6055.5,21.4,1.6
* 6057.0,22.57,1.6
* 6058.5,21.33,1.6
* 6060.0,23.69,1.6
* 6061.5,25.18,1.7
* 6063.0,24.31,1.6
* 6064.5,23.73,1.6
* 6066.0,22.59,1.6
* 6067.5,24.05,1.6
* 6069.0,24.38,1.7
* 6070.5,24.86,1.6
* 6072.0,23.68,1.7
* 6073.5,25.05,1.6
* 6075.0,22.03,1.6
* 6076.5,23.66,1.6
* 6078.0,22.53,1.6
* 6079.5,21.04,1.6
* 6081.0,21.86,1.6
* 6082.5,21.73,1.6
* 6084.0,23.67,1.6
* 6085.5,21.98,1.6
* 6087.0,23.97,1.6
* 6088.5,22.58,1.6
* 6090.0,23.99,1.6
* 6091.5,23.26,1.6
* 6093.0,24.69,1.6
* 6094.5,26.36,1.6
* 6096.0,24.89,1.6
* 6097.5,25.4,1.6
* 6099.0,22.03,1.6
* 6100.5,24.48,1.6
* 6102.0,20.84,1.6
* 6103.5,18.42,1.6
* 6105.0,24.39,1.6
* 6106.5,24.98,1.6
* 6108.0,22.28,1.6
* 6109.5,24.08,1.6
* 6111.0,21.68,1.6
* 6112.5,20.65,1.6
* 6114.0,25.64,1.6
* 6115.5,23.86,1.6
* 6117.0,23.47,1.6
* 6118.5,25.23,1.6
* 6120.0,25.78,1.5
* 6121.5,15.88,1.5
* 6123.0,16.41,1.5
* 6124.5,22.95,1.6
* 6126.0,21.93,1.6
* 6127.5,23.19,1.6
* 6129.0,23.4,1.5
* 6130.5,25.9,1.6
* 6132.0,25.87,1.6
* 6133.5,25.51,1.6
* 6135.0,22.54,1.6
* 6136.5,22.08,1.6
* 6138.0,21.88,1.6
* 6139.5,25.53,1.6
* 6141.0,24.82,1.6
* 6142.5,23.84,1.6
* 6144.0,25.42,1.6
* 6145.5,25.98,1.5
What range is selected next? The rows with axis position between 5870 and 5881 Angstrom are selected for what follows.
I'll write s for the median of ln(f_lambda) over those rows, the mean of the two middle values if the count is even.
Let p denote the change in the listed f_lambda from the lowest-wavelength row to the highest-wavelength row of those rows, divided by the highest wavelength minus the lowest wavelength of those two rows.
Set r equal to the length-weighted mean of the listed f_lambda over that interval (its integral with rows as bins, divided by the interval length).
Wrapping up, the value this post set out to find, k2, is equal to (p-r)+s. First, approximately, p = -0.5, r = 19.3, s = 2.93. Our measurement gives -16.9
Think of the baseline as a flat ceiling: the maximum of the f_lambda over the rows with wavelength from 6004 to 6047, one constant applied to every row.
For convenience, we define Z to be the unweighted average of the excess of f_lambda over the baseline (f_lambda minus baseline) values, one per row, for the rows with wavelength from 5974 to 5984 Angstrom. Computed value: -5.3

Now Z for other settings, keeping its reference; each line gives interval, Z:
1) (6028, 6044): -2.0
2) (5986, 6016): -4.4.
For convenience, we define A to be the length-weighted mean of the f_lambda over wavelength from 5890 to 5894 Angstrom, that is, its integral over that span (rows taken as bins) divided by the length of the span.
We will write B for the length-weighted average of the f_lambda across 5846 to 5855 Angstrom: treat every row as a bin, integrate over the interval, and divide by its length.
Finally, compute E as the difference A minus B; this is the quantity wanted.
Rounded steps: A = 10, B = 21.0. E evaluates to -11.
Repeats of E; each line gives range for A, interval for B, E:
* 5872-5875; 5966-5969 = -1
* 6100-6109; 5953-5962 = 3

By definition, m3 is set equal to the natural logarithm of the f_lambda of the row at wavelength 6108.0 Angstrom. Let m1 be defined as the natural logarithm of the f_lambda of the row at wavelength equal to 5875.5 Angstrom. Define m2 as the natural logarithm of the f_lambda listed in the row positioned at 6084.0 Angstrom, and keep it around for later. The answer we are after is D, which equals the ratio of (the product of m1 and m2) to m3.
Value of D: 2.98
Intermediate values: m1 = 2.93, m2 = 3.16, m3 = 3.10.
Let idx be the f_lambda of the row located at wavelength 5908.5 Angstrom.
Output 19.75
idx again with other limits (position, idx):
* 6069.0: 24.38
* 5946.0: 21.02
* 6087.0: 23.97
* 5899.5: 10.17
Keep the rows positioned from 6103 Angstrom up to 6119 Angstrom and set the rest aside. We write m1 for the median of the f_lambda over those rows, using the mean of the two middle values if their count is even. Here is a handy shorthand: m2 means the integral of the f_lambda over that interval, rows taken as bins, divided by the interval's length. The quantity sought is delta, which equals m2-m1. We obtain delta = -0.7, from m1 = 23.9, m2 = 23.2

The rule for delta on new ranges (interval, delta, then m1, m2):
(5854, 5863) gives 0.1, 19.6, 19.8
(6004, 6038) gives 0.8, 21.5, 22.3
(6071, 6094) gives -0.2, 23.3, 23.1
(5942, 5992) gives 0.1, 19.6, 19.7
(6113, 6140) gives -0.3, 23.4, 23.1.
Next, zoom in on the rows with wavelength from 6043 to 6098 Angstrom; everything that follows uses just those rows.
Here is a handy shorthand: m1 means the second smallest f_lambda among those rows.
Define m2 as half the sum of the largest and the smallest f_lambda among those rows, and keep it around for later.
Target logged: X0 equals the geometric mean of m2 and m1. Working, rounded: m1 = 21.33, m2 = 23.7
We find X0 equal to 22.5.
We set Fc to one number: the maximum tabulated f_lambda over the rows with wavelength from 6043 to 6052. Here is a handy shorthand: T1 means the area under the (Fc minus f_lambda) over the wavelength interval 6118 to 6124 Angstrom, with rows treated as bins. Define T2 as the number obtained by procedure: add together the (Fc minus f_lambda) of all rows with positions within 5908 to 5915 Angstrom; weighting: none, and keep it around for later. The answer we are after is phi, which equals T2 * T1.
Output 840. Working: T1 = 24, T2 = 34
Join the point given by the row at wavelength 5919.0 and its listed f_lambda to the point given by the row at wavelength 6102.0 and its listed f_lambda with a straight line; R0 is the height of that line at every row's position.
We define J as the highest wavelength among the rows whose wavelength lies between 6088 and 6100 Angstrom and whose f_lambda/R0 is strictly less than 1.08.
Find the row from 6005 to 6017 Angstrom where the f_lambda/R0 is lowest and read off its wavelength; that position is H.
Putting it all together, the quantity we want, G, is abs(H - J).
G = 91.5 Angstrom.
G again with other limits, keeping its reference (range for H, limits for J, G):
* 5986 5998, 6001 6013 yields 22.5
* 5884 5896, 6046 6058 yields 168.0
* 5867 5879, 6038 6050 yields 166.5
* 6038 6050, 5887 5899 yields 142.5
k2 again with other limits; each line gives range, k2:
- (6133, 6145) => -20.8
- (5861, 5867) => -16.9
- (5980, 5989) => -17.8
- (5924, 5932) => -16.3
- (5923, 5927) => -13.7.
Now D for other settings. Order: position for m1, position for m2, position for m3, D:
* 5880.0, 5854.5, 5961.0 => 2.89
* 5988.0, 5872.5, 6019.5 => 2.95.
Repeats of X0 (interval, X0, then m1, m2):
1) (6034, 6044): 22.1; 21.26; 22.9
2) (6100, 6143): 18.5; 16.41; 20.9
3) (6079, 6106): 21.6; 20.84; 22.4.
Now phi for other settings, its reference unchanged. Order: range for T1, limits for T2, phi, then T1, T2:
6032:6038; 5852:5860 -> 147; 6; 27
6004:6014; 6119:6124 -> 582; 36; 16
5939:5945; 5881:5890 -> 2523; 37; 69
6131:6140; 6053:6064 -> 88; 8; 11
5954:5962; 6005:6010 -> 594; 46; 13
